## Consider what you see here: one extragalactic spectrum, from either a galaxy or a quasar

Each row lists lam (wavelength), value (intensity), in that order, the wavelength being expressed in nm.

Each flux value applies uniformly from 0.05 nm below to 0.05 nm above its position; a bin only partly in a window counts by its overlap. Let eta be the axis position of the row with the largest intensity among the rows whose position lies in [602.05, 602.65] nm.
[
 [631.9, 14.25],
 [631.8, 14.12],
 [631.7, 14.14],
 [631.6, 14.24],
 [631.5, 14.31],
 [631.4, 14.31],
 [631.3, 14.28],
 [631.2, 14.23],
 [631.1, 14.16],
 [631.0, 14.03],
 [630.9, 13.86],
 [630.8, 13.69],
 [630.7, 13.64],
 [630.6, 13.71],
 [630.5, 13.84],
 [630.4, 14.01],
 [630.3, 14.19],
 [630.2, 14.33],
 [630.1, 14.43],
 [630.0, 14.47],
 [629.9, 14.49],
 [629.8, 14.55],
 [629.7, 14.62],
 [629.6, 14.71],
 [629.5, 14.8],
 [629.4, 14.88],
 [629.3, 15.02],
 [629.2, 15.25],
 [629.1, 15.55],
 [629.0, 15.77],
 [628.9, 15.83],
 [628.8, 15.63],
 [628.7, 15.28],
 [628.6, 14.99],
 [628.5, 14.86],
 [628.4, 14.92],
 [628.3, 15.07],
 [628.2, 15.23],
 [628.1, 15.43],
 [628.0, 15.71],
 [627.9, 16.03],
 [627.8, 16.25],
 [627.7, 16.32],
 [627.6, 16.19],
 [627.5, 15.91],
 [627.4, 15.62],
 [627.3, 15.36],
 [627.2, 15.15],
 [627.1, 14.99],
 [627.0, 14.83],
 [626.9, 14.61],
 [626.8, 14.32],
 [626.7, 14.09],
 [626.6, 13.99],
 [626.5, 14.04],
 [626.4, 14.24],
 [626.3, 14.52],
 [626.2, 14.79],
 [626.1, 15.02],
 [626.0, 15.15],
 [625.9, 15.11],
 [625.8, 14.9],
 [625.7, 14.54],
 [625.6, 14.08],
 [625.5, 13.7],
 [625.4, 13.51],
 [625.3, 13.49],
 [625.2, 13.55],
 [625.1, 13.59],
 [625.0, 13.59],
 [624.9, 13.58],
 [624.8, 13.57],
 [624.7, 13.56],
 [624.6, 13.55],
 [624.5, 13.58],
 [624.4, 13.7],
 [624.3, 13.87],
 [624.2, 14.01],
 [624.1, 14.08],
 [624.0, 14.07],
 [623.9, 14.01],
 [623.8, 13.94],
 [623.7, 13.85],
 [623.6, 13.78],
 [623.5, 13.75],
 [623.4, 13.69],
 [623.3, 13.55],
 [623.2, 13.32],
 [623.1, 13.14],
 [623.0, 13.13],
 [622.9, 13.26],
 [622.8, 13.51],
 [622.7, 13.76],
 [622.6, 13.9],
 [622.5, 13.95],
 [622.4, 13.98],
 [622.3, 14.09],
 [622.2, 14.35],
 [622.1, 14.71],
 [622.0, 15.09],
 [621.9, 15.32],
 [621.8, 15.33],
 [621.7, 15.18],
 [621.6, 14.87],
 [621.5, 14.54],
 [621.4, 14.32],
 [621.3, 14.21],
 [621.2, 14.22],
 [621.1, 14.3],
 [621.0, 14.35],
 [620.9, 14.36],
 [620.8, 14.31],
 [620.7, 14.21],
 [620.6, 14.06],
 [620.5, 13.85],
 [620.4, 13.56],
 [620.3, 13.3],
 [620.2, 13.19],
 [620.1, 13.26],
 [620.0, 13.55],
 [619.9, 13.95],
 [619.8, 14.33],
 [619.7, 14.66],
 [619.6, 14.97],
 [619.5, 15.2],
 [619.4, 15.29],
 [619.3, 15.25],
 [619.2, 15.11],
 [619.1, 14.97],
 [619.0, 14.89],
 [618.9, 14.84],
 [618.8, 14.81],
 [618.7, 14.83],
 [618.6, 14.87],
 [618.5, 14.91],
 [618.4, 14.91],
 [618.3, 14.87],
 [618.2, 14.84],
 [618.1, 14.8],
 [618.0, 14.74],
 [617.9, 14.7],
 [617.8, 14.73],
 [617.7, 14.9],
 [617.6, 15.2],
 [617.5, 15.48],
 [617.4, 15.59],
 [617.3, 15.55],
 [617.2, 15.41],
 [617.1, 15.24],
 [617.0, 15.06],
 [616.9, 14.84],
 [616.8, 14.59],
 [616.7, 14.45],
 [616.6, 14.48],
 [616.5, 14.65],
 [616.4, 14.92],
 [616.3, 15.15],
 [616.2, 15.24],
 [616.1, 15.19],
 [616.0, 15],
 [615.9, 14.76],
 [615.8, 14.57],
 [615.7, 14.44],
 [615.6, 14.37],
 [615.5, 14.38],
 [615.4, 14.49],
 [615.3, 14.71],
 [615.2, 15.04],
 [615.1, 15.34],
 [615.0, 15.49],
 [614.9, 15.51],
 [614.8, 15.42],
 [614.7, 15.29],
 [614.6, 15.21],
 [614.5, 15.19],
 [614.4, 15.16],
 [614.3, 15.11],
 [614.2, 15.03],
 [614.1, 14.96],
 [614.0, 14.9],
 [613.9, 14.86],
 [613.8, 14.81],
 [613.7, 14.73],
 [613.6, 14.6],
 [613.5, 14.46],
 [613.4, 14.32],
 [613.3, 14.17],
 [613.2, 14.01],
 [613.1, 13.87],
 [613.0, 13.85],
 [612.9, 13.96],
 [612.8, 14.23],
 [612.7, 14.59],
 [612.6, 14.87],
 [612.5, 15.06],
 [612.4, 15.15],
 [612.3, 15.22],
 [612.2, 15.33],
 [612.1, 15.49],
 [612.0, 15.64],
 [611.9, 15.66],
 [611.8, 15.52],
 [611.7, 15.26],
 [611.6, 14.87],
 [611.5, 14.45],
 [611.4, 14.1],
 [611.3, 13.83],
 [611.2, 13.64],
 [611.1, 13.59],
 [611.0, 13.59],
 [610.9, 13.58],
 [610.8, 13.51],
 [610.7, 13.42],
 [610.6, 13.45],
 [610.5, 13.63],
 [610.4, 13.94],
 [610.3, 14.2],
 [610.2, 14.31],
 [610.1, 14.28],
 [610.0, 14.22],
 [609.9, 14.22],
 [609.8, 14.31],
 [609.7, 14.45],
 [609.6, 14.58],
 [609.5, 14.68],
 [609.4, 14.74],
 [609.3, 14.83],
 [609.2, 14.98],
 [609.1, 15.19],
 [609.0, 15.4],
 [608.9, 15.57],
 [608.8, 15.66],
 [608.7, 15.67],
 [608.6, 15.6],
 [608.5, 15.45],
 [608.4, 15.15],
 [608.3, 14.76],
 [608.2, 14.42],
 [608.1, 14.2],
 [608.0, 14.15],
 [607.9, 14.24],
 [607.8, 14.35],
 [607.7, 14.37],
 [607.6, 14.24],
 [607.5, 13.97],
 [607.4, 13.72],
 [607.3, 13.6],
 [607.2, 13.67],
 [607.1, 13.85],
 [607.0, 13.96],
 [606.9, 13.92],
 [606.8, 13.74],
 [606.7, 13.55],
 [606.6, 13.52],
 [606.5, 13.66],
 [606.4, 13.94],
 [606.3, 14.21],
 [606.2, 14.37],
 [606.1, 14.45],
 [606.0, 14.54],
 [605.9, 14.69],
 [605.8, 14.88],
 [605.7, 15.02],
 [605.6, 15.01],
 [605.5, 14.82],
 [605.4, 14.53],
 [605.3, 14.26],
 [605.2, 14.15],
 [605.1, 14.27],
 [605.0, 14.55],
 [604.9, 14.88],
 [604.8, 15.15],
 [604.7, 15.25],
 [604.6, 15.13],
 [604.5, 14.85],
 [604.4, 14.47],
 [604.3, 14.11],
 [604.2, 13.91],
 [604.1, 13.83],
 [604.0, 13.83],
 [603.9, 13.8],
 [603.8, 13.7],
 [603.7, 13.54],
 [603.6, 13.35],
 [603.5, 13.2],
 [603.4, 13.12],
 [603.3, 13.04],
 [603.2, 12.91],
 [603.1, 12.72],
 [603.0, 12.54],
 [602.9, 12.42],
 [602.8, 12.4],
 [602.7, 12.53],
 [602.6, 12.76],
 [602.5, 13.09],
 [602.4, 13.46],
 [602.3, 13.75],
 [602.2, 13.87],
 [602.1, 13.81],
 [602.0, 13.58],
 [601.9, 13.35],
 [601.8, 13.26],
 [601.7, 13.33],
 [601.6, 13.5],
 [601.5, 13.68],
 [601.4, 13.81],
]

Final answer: 602.2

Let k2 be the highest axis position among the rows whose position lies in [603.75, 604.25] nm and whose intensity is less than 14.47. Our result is 604.2 nm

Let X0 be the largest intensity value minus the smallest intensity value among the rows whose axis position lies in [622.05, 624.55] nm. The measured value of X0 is 1.6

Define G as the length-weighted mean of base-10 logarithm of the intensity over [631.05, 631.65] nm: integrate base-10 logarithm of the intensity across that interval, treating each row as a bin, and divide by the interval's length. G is 1.15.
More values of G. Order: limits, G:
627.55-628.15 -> 1.20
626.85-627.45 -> 1.18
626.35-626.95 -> 1.15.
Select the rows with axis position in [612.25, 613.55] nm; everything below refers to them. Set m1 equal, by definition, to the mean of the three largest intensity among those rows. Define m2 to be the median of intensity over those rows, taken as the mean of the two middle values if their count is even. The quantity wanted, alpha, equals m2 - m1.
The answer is -0.8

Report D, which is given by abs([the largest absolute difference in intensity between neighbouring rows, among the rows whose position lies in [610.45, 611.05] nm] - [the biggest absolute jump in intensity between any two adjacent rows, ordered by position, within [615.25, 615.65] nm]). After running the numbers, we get 0.04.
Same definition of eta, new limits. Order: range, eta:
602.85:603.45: 603.4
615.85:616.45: 616.2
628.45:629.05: 628.9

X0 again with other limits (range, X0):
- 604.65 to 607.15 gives 1.7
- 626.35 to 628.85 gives 2.3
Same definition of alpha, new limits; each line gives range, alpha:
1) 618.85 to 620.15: -0.4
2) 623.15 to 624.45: -0.2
